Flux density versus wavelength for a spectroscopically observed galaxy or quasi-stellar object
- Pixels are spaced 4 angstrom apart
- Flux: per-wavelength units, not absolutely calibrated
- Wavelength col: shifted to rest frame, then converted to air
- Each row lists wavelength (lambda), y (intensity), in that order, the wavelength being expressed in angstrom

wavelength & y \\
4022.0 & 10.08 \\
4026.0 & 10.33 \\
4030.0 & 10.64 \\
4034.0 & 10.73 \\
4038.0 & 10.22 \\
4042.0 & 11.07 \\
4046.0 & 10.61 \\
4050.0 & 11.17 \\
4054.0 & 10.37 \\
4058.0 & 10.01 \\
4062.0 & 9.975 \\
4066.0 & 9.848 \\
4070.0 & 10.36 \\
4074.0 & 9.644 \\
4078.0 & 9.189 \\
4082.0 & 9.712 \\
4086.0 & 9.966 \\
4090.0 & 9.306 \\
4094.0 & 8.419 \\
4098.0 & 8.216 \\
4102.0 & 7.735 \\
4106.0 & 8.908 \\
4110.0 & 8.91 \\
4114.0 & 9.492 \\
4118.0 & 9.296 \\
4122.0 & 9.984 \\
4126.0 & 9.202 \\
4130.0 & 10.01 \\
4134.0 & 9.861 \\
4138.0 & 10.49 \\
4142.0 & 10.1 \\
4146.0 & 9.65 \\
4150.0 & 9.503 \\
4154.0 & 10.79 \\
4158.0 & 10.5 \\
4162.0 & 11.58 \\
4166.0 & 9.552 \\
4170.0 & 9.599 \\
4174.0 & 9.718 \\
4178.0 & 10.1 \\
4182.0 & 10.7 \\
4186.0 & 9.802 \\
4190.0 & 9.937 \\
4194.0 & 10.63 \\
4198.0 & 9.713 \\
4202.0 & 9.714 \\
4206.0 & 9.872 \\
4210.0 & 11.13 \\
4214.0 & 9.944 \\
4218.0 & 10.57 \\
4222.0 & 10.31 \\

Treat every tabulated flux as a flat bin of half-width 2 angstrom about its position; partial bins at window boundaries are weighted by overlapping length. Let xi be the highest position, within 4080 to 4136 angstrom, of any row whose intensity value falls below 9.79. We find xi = 4126.0 angstrom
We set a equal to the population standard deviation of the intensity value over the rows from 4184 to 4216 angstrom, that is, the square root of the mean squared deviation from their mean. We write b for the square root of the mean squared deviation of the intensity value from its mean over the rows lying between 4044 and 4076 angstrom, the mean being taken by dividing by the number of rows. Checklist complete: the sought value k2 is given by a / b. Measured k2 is 1.05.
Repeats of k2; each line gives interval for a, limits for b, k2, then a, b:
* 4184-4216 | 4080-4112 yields 0.68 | 0.48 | 0.71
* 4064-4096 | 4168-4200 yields 1.39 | 0.55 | 0.40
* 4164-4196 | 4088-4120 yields 0.73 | 0.42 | 0.57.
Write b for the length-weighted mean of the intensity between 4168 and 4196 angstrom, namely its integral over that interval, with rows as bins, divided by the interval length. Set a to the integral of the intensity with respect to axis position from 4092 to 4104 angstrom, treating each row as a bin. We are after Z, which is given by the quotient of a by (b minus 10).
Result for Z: 1404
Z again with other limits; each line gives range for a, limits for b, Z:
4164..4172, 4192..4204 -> 4032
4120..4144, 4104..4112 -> -219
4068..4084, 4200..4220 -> 633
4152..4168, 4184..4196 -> 1380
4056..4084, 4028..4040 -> 519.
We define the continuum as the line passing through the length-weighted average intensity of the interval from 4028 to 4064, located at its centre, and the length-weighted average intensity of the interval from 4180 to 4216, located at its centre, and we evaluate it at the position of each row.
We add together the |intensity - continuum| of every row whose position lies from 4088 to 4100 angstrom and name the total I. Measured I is 5.3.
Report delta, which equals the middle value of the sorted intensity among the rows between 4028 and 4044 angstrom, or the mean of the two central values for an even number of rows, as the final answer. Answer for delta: 10.7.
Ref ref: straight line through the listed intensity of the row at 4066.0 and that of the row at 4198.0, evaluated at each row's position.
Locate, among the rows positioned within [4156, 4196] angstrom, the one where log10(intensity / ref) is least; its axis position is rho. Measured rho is 4166.0 angstrom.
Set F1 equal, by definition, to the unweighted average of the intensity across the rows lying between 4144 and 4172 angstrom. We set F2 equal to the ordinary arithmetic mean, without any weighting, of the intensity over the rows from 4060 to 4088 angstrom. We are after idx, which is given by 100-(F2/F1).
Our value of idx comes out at 99.0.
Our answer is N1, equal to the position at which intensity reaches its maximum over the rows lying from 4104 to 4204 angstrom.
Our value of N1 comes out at 4162.0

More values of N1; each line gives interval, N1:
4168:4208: 4182.0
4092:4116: 4114.0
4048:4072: 4050.0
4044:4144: 4050.0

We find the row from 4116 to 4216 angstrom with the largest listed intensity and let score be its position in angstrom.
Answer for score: 4162.0 angstrom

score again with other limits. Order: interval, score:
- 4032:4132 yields 4050.0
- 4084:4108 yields 4086.0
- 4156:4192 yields 4162.0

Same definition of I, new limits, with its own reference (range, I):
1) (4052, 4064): 1.2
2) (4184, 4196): 1.1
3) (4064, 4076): 1.6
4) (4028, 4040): 0.6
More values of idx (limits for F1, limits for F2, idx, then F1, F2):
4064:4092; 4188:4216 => 99.0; 9.7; 10.1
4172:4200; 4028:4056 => 98.9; 10.1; 10.7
